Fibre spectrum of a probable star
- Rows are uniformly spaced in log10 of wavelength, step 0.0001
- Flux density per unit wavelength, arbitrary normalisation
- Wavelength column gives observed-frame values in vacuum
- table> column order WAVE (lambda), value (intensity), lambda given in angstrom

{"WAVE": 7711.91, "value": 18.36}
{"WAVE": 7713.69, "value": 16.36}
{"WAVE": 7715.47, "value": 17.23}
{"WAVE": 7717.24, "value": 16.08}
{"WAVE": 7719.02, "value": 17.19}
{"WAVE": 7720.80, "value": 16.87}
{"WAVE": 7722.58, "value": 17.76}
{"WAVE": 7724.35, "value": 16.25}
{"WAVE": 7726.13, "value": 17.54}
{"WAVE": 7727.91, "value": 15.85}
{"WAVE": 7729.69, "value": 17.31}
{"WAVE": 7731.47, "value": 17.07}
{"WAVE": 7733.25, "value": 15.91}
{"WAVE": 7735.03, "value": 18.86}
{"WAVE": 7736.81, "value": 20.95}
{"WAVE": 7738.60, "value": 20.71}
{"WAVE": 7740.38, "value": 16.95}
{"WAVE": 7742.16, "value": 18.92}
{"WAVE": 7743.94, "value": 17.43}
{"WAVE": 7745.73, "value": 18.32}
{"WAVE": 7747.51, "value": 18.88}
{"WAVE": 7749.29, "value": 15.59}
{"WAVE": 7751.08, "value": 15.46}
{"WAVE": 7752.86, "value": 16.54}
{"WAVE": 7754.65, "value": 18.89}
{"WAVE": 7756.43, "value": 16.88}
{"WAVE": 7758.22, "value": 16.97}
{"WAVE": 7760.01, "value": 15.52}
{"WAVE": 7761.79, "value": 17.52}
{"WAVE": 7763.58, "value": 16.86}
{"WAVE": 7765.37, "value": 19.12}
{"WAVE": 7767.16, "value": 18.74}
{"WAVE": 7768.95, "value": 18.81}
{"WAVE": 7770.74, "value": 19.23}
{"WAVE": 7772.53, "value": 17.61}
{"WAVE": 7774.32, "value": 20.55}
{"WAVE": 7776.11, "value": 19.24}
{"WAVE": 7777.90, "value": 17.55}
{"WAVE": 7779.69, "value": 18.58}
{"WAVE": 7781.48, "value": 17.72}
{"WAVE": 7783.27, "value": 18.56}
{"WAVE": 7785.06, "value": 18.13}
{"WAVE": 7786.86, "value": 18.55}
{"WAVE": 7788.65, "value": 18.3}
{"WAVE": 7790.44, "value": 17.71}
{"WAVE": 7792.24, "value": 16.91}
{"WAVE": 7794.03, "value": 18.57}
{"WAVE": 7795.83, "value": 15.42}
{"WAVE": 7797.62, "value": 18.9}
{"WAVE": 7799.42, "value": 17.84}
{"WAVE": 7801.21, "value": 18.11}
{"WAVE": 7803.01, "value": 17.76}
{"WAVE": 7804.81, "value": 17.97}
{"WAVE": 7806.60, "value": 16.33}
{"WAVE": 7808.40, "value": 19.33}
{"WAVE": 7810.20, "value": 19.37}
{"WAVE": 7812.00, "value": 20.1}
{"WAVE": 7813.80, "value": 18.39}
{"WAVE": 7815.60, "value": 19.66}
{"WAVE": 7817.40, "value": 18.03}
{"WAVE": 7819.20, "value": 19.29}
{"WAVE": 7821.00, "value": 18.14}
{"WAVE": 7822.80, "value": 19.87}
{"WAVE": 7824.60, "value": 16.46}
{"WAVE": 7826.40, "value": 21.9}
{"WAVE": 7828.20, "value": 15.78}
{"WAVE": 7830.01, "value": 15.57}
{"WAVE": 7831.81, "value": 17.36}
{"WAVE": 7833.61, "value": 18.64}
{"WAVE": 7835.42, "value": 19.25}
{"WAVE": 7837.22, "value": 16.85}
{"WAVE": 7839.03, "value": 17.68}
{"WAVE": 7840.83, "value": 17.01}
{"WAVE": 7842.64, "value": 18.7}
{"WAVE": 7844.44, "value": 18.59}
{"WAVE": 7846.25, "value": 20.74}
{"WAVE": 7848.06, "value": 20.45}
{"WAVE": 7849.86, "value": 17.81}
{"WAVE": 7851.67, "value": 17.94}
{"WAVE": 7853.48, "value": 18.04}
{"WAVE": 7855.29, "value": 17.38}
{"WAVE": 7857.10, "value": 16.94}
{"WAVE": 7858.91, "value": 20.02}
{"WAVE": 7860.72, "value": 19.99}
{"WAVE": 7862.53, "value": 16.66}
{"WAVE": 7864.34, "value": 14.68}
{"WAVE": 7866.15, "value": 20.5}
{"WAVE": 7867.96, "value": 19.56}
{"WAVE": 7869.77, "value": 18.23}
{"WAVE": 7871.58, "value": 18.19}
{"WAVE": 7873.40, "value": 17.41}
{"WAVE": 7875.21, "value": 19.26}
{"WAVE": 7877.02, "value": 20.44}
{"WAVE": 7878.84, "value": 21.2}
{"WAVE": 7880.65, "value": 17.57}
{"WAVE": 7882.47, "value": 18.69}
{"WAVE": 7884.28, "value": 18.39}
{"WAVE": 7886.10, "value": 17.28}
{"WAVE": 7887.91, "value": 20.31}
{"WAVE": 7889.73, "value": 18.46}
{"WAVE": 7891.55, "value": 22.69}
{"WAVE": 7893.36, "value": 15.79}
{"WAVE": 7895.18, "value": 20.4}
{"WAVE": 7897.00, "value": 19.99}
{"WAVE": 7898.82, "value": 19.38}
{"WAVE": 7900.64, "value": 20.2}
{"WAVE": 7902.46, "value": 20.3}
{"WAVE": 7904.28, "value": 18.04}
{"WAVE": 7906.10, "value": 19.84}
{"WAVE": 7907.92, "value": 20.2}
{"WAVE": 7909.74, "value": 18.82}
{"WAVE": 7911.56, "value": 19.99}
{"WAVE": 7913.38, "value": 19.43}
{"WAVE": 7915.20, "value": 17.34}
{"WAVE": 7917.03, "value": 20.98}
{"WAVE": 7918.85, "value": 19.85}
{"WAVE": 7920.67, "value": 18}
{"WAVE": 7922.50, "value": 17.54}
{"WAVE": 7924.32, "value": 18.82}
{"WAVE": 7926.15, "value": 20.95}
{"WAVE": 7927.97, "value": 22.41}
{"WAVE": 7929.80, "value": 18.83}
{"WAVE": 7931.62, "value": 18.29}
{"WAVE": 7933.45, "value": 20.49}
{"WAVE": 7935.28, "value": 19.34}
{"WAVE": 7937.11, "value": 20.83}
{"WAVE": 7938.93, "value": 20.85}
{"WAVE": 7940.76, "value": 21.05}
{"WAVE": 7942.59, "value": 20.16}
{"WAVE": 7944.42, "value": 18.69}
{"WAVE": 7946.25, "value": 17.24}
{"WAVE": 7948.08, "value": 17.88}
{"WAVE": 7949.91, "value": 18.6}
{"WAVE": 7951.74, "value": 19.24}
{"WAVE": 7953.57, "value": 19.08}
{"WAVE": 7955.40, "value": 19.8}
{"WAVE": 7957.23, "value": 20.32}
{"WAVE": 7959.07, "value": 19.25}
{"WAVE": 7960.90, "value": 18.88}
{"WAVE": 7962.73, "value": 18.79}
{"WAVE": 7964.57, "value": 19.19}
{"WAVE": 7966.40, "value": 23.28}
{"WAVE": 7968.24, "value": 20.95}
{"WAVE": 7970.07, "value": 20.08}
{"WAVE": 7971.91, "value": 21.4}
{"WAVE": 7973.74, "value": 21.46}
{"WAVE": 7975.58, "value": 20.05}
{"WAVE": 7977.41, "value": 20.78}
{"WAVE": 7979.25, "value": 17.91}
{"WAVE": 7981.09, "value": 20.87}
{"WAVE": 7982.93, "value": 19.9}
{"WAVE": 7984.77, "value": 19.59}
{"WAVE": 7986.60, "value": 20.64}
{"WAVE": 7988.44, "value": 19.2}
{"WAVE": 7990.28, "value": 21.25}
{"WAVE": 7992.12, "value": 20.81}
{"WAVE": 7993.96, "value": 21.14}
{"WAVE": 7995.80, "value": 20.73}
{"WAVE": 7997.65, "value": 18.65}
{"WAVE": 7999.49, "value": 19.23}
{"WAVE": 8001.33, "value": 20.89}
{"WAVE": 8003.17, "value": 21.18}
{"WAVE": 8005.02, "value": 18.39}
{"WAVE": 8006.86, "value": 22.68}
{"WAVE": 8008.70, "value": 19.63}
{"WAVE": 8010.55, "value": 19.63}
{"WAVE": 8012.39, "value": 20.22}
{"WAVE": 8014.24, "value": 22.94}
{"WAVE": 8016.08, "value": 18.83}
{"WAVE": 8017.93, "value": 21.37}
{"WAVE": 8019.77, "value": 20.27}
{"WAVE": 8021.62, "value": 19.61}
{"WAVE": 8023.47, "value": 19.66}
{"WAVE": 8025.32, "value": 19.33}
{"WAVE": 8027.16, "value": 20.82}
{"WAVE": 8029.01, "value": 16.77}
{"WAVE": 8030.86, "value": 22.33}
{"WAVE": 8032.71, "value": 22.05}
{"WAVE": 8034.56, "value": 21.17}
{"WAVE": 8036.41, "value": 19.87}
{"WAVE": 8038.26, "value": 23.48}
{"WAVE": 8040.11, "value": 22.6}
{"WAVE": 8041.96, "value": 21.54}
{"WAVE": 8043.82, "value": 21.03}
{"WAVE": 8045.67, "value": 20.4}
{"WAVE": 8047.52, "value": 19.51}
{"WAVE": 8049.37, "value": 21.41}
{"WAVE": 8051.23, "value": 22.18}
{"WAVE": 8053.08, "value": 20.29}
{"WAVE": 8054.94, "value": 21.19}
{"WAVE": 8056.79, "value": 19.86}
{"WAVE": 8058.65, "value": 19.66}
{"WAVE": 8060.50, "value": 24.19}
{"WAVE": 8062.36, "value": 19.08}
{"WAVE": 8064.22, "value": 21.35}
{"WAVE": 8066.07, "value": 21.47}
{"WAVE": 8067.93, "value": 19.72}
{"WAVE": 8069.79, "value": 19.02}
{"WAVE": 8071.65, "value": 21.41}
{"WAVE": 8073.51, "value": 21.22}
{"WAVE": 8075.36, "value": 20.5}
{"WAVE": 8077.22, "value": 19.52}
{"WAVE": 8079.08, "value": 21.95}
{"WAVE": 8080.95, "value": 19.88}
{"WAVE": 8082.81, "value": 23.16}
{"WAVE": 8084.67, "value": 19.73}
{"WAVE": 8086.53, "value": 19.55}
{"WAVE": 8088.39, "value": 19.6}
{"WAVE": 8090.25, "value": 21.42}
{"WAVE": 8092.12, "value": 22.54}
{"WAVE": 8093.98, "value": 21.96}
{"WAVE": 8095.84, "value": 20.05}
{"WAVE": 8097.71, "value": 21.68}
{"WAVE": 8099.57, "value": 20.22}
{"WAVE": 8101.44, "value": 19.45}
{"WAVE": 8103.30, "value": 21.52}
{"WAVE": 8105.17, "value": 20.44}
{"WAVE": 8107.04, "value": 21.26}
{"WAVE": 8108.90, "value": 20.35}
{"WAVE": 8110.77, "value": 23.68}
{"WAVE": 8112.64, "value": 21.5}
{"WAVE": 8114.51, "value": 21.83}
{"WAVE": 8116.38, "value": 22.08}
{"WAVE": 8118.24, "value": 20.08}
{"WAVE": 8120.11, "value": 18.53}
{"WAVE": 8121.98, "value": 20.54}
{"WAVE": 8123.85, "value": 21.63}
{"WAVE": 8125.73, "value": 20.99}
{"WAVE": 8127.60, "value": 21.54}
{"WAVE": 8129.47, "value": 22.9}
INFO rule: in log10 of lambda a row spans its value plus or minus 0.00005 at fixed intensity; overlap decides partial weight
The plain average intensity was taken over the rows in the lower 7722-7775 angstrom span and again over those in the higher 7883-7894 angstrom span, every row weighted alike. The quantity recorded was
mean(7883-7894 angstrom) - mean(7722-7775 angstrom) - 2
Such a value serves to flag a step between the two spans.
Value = -0.9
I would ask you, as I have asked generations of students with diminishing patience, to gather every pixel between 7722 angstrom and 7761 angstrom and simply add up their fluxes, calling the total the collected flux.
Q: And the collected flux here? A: 385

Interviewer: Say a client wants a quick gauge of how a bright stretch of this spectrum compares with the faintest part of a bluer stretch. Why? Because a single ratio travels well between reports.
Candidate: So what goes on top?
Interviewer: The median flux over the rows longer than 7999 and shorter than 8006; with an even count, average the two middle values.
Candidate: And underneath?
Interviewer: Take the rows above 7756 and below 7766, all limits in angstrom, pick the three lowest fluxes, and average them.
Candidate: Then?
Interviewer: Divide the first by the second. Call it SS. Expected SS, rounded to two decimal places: 1.22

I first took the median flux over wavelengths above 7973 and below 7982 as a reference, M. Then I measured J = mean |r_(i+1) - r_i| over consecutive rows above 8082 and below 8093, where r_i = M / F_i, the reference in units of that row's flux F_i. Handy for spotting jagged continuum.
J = 0.061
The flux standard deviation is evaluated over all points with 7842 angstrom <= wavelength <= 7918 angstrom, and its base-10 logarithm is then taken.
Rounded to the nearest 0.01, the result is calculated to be 0.20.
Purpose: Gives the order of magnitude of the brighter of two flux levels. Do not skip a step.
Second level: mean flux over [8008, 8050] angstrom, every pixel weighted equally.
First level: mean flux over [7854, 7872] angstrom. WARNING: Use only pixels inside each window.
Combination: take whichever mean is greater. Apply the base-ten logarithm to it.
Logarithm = 1.31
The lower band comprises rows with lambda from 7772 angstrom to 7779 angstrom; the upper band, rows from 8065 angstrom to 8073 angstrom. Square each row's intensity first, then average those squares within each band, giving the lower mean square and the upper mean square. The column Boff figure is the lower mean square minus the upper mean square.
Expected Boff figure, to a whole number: -65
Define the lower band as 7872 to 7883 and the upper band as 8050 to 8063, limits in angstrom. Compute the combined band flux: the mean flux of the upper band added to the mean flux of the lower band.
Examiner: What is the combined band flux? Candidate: 40.0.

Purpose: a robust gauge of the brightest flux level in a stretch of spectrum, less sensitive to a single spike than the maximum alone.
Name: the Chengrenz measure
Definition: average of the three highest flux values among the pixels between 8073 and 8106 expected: 22.6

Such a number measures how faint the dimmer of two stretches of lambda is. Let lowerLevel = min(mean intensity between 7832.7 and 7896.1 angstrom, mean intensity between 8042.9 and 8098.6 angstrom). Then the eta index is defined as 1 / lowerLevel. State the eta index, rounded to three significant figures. 0.0537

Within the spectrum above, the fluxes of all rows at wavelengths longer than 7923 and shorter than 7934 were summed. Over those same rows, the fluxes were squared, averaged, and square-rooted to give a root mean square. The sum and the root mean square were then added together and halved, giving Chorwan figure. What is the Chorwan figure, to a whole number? 70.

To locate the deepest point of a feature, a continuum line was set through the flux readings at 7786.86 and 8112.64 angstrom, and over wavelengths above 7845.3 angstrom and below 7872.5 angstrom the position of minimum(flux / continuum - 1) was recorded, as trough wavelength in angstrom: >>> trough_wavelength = 7864.34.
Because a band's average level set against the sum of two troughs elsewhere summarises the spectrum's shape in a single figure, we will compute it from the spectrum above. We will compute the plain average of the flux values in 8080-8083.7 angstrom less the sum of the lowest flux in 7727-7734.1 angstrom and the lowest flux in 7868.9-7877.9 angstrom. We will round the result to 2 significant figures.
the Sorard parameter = -12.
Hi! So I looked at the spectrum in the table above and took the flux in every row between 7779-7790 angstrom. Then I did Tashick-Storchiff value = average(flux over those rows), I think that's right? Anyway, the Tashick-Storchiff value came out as 18.3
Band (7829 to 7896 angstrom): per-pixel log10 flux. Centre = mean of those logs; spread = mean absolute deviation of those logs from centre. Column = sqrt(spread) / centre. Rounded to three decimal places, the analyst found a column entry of 0.140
